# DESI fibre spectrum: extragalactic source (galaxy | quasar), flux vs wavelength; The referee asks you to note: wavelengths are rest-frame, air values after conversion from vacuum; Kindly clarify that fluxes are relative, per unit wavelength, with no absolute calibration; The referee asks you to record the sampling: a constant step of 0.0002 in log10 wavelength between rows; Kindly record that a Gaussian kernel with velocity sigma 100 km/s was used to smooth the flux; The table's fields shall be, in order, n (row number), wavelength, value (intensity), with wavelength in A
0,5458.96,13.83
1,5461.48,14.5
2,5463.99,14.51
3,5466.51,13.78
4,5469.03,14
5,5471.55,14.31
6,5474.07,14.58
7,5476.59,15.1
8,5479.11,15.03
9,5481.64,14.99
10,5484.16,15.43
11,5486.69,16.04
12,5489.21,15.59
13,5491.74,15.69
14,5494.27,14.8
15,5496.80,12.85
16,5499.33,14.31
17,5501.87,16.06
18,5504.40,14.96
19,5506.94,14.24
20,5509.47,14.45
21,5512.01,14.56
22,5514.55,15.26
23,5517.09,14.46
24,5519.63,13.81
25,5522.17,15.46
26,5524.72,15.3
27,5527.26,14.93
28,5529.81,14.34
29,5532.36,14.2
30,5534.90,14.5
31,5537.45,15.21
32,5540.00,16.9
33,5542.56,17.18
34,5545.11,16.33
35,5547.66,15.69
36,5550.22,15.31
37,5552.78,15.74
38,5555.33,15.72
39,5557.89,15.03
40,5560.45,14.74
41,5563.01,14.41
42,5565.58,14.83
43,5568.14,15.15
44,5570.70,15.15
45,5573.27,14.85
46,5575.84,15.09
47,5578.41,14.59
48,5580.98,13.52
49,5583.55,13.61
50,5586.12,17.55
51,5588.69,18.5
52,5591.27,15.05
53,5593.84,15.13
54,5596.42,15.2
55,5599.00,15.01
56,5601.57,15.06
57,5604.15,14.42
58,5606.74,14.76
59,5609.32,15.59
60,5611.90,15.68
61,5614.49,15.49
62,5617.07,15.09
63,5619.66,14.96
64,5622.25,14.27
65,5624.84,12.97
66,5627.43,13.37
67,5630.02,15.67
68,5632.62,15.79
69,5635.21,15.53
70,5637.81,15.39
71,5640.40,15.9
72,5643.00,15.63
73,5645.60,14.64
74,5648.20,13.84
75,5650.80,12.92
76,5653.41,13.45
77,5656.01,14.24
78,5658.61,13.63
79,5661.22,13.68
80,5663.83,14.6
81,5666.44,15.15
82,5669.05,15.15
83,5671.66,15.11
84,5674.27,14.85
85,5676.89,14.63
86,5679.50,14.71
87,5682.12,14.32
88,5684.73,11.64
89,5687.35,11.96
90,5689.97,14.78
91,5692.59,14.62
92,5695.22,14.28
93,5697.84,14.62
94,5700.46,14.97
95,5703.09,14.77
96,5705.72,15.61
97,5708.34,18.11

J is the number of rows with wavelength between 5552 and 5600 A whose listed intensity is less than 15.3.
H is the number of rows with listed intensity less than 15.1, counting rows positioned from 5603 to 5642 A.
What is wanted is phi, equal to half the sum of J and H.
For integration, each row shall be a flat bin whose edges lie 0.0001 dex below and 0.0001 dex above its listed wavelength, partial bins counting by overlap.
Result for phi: 11.0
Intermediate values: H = 7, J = 15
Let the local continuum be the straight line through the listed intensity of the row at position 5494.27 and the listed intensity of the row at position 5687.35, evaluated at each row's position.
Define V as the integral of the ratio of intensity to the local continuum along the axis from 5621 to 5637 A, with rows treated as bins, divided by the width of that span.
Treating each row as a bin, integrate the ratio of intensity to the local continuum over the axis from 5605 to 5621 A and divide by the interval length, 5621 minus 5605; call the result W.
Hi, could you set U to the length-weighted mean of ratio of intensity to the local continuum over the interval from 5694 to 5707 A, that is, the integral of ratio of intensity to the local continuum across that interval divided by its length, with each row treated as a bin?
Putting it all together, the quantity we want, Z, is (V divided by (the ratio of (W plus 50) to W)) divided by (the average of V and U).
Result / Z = 0.0217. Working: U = 1.26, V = 1.14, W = 1.17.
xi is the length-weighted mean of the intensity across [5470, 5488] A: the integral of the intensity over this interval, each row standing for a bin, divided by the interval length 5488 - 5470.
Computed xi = 15.06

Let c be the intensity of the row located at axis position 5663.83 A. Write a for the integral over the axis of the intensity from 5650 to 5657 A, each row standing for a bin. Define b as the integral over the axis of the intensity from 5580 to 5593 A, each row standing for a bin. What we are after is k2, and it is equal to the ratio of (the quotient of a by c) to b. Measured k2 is 0.032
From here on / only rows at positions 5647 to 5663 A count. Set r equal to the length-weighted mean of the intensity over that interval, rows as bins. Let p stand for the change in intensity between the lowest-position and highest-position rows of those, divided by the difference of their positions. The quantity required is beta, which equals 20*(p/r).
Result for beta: -0.018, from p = -0.012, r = 13.7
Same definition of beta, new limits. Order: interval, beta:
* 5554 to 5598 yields -0.017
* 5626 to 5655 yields 0.004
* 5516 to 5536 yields 0.003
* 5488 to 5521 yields -0.080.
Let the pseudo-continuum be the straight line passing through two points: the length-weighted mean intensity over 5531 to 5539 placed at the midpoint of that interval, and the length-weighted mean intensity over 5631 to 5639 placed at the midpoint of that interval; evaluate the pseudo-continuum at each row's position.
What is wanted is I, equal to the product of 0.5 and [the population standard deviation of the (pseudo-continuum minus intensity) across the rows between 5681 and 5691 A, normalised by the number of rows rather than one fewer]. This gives 0.7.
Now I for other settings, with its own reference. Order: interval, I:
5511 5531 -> 0.3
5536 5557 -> 0.3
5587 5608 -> 0.6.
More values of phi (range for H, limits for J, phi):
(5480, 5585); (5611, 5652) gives 15.5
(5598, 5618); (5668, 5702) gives 9.0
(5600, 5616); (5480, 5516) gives 6.0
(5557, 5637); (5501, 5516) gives 12.0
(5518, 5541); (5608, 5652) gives 6.5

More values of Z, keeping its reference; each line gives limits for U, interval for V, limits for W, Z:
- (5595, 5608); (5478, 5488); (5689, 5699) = 0.0229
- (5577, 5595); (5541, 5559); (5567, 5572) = 0.0215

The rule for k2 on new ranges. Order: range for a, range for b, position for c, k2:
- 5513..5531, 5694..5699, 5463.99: 0.254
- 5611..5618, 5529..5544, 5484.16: 0.030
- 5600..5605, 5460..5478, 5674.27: 0.019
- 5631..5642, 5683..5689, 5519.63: 0.171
